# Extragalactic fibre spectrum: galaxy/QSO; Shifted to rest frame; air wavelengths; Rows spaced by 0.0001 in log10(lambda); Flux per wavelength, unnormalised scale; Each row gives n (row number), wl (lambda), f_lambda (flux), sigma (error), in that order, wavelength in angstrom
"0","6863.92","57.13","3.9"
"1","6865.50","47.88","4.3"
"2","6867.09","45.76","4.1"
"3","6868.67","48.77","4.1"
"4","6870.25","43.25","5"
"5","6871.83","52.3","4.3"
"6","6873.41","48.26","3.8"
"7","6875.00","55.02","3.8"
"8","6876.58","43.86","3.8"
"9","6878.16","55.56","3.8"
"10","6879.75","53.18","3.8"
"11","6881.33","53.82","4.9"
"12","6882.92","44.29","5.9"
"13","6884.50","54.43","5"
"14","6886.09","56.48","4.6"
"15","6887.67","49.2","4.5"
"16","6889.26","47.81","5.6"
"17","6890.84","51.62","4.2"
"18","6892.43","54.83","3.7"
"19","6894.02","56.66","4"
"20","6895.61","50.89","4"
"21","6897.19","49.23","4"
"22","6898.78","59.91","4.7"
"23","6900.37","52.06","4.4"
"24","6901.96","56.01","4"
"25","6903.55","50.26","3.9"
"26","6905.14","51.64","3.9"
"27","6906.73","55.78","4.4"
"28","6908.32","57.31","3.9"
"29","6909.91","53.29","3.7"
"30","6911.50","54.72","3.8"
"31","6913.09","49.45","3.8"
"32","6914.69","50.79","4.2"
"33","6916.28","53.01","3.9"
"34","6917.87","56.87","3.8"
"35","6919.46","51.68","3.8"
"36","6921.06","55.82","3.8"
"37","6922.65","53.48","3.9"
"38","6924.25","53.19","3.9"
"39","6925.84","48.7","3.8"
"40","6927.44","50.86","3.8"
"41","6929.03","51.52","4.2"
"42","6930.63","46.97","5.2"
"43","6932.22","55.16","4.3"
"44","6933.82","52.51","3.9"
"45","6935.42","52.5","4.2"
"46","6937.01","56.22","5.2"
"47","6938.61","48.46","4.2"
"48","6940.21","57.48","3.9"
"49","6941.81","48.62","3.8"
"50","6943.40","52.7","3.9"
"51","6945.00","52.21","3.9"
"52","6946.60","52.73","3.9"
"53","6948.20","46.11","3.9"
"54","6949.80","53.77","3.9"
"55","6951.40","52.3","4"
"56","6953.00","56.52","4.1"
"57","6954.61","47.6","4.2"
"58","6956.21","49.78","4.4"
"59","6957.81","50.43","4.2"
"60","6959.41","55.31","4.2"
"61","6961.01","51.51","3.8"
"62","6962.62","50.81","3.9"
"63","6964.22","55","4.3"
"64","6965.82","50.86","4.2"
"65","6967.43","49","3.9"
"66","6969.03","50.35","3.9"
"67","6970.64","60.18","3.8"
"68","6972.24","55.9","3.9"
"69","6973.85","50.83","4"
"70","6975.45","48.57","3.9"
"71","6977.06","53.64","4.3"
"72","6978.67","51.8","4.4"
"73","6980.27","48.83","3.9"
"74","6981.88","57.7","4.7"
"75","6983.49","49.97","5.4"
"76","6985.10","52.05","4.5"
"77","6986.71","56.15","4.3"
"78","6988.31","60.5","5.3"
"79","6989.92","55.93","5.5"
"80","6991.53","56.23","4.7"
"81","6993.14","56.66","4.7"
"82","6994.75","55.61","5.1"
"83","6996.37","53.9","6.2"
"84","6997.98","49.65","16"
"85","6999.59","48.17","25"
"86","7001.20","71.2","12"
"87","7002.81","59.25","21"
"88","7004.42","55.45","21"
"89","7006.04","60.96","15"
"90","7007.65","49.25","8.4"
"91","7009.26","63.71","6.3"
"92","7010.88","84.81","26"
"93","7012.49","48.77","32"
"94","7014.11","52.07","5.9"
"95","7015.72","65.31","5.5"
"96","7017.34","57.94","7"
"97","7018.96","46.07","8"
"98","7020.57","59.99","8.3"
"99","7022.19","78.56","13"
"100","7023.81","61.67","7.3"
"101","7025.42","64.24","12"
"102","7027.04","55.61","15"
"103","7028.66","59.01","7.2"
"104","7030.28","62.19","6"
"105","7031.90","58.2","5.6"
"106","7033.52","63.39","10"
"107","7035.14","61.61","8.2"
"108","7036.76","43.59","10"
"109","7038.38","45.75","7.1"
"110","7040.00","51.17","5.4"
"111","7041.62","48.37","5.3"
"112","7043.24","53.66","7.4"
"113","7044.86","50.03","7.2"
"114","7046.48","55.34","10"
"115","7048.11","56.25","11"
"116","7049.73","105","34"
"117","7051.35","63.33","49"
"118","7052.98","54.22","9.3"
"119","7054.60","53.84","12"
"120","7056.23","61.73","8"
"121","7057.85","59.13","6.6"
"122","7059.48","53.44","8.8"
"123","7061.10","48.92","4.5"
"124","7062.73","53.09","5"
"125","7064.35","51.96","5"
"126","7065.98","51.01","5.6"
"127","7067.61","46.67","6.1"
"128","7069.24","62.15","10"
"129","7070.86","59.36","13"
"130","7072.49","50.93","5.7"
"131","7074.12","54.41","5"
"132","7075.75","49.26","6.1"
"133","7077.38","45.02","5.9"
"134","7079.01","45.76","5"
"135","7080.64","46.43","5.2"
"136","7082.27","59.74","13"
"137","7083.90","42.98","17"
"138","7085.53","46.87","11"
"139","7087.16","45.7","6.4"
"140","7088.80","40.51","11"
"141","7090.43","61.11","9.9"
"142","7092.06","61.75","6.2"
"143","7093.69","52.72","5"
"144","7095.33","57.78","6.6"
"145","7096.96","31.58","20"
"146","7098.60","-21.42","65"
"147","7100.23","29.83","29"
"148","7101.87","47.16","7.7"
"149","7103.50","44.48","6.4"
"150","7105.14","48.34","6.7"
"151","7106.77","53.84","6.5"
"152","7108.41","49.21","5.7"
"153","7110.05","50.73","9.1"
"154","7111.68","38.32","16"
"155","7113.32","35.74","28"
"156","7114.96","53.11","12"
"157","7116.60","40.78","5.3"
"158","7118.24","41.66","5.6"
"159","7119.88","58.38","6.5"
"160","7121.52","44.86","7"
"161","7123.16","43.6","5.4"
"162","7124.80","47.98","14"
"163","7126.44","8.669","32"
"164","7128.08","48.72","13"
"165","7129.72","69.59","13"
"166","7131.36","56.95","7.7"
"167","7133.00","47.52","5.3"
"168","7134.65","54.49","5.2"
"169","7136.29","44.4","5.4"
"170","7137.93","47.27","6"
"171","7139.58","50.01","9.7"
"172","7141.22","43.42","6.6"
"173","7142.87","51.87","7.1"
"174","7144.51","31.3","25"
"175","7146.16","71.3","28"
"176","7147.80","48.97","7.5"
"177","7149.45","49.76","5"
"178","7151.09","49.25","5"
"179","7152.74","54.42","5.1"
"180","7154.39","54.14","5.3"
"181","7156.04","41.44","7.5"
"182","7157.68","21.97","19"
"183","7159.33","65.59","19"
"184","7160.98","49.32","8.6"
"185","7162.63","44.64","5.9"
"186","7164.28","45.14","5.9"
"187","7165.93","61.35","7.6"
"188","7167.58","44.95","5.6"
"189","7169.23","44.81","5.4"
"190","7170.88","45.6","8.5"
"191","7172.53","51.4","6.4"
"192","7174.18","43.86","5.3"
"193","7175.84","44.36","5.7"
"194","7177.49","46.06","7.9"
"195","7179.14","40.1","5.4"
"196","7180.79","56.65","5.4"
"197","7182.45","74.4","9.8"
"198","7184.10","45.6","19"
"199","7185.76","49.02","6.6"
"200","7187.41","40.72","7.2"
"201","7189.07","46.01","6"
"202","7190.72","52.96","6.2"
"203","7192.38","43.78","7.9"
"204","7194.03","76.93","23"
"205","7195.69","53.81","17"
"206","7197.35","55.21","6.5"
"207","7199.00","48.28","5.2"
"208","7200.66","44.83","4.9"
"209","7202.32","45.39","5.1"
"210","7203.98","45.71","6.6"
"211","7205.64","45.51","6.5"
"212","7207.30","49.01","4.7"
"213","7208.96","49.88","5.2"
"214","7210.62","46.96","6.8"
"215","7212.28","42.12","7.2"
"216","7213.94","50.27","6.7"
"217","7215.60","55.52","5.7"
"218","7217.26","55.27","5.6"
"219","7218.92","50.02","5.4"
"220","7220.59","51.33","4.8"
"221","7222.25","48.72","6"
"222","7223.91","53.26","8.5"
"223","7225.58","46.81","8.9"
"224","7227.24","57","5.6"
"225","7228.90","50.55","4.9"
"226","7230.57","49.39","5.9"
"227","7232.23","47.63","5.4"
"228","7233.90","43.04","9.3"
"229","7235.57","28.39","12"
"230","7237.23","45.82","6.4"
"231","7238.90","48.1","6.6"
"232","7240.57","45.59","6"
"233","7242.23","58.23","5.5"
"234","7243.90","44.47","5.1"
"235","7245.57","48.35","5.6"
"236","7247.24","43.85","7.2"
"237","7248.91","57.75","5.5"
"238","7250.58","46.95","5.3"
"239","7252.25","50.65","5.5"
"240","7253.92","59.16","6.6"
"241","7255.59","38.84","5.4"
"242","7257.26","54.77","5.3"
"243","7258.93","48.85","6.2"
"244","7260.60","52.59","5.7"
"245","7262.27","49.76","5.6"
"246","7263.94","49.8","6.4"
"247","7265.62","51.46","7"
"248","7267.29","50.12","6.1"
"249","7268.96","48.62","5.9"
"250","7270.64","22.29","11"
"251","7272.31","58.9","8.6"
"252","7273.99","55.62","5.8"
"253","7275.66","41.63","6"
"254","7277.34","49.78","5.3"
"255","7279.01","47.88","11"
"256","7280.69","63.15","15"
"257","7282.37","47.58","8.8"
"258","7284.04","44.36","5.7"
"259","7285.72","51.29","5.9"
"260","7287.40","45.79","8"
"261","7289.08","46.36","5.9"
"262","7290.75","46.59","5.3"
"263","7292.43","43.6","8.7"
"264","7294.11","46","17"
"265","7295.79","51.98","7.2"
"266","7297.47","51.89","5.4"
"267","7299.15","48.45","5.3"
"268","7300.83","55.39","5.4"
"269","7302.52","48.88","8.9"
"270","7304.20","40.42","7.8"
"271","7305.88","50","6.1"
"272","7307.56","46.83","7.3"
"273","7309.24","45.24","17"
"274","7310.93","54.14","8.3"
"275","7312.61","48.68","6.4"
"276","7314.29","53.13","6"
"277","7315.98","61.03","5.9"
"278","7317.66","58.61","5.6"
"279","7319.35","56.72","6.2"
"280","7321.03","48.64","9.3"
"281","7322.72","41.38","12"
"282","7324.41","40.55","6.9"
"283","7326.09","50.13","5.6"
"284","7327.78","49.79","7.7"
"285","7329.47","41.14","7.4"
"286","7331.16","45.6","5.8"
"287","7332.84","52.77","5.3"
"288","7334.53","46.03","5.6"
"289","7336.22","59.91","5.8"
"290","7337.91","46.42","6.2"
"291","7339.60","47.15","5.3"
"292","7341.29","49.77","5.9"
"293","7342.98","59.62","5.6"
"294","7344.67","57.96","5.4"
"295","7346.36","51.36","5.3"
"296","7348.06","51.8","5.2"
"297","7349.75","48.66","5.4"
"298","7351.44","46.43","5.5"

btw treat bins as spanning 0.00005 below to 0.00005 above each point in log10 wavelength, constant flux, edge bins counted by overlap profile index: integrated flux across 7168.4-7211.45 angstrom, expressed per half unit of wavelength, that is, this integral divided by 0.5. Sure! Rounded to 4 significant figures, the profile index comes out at 4261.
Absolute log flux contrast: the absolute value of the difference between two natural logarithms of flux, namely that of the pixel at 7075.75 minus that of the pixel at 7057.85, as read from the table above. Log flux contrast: 0.183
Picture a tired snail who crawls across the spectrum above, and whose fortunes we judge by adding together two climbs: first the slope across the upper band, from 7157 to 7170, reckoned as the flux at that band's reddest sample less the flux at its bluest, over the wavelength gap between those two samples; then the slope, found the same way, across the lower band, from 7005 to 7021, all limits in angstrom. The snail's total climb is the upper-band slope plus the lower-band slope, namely 1.9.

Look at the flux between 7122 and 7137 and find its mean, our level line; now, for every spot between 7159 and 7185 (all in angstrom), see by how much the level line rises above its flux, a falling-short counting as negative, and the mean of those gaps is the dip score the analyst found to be -3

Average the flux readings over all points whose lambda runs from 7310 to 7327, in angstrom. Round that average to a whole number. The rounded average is 51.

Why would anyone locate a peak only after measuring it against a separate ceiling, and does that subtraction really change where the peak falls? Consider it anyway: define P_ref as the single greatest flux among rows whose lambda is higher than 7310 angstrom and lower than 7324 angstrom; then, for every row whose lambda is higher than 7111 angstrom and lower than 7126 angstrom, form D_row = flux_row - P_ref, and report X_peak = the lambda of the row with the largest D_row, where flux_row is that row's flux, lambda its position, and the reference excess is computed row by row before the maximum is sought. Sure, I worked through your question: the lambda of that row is 7119.88 angstrom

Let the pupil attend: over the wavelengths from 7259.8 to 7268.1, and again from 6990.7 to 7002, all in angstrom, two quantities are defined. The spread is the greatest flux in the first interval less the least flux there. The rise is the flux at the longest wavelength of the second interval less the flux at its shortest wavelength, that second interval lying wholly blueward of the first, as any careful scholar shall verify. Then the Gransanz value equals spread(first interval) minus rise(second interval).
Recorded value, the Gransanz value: -12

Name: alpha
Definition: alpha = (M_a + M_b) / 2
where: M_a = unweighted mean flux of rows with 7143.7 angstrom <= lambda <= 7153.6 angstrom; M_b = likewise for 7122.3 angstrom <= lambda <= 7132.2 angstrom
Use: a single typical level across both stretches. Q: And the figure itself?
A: 48.4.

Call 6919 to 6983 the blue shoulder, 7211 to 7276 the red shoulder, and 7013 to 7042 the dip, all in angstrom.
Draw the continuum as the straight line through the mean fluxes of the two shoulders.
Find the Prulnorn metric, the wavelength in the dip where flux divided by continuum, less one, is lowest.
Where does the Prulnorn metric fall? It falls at 7036.76 angstrom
